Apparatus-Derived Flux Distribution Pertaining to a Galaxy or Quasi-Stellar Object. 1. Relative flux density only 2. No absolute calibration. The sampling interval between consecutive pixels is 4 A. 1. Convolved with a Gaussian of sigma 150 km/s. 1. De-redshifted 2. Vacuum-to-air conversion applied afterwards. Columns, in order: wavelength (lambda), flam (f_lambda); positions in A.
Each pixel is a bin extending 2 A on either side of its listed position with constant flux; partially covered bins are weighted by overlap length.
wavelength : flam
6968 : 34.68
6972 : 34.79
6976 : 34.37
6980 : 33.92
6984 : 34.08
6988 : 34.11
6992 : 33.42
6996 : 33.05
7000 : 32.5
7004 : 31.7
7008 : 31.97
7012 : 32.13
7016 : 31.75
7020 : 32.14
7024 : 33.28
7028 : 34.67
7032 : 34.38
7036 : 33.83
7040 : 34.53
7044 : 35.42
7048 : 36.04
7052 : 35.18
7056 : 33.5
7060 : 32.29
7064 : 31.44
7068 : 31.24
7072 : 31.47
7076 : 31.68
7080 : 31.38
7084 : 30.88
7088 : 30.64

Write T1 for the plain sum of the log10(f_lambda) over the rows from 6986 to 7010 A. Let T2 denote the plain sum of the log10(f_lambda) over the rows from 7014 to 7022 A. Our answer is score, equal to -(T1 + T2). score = -12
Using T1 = 9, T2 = 3.0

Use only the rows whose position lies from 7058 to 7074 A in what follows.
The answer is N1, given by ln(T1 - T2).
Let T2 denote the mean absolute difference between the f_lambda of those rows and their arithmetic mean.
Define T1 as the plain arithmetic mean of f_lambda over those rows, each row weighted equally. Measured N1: 3.443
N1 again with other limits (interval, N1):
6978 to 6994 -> 3.516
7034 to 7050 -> 3.532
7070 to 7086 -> 3.438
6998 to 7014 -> 3.461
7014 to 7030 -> 3.464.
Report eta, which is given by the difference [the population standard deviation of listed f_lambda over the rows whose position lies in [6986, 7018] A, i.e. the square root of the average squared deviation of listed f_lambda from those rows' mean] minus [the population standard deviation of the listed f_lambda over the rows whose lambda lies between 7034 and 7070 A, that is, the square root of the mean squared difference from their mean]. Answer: -0.8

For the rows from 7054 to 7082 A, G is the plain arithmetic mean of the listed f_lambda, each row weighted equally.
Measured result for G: 31.9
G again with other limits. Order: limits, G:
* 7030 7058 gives 34.7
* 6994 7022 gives 32.2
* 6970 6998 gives 34.0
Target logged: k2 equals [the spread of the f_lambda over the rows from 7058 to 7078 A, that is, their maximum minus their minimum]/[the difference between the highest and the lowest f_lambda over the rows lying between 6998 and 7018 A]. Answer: 1.3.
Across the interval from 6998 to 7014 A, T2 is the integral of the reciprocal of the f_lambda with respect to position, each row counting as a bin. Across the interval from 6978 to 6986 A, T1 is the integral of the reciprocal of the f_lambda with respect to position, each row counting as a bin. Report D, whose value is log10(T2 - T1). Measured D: -0.58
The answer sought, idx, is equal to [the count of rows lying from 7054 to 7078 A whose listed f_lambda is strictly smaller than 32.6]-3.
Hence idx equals 2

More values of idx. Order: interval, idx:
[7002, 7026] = 2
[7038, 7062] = -2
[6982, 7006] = -1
